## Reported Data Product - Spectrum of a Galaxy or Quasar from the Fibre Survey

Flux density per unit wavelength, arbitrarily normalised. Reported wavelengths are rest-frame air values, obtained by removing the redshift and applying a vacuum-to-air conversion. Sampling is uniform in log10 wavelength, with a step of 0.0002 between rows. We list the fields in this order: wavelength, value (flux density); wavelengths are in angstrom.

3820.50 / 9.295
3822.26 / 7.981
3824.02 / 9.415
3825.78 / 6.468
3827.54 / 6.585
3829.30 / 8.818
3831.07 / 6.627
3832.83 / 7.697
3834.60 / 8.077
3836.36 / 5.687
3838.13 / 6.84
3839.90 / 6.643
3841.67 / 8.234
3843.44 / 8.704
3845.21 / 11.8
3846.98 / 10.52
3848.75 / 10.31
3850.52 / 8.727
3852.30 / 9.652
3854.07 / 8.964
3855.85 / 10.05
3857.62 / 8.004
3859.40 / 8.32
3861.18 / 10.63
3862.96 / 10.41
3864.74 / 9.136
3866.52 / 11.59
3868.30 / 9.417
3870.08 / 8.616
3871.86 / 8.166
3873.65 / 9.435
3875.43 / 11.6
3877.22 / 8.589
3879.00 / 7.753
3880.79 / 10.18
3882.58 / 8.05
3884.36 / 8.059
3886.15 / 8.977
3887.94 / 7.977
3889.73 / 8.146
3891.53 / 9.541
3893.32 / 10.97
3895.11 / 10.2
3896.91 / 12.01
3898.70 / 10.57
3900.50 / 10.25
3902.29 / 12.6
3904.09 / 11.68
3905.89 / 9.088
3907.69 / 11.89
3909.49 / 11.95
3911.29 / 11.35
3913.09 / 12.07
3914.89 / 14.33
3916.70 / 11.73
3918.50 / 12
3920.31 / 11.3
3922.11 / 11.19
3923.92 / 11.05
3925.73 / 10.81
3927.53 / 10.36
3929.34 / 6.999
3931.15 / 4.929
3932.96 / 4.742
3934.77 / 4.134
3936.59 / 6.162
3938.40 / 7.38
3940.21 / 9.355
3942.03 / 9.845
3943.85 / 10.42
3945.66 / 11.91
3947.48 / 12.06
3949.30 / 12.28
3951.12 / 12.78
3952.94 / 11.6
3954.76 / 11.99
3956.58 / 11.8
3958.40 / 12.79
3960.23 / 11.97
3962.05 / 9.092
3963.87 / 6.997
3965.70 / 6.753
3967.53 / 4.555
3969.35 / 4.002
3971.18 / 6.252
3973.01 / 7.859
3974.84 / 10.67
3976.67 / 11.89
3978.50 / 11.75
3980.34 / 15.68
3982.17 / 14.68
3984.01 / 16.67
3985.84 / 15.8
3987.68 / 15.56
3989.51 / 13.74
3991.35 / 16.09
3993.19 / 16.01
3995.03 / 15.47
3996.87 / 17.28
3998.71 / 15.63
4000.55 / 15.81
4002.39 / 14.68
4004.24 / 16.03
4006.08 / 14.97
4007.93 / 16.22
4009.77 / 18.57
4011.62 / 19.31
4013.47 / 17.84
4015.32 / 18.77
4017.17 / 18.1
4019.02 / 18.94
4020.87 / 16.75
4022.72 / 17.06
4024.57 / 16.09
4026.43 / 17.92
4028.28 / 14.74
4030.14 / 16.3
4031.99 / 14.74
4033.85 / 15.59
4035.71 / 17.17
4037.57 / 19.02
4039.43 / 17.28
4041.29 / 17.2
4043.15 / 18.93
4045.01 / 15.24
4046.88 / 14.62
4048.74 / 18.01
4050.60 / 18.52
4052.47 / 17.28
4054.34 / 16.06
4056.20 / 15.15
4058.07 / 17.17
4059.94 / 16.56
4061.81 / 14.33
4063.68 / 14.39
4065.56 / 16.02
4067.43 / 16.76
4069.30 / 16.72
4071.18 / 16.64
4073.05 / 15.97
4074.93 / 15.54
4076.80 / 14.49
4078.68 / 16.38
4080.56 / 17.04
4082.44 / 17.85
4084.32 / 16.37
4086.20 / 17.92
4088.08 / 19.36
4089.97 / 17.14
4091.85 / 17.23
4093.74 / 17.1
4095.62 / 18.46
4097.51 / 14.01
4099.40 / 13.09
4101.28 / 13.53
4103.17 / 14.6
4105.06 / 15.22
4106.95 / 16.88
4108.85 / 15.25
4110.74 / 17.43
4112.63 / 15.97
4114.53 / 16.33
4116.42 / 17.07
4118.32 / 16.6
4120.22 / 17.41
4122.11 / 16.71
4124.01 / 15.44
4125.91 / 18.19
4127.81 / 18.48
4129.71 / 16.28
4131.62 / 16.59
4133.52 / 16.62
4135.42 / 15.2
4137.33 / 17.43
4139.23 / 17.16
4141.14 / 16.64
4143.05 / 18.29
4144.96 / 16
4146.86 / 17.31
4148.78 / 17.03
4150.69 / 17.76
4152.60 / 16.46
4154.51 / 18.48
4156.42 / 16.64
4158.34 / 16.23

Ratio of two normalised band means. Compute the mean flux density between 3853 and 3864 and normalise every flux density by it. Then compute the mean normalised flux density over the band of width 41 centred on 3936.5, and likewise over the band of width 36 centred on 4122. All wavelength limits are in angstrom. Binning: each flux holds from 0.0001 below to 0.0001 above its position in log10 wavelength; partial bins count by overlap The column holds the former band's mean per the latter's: 0.59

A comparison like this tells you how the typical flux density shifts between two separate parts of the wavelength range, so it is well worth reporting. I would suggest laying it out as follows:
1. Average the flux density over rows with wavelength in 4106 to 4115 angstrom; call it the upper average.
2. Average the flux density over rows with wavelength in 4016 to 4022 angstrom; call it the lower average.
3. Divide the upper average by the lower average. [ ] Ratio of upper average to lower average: 0.91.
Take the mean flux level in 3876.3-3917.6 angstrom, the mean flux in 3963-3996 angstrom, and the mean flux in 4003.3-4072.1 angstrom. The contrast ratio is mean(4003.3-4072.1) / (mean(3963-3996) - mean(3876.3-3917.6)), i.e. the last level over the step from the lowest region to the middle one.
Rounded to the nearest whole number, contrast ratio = 12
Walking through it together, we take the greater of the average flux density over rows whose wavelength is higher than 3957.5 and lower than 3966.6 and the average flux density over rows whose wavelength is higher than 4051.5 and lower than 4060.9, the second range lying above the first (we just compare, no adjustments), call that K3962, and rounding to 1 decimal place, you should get 16.4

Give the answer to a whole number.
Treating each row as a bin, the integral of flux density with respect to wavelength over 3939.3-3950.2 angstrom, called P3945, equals 120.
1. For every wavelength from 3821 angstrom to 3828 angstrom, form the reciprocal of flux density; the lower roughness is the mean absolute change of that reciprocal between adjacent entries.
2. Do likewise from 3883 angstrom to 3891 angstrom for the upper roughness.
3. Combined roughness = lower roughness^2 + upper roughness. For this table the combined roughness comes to 0.010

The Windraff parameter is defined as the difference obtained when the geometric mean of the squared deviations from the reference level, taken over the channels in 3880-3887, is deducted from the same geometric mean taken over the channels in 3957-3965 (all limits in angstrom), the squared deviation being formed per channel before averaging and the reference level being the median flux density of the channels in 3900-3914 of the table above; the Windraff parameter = -6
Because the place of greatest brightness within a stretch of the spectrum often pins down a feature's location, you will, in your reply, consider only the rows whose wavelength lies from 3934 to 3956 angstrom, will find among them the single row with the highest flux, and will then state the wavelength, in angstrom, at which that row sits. 3951.12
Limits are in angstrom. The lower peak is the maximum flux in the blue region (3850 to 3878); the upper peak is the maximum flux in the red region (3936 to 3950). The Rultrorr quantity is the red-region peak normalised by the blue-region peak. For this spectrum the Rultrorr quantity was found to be 1.06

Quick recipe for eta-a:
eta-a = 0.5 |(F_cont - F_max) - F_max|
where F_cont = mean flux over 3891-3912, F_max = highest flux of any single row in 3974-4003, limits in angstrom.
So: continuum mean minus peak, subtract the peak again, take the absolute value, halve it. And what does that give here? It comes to 11.8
